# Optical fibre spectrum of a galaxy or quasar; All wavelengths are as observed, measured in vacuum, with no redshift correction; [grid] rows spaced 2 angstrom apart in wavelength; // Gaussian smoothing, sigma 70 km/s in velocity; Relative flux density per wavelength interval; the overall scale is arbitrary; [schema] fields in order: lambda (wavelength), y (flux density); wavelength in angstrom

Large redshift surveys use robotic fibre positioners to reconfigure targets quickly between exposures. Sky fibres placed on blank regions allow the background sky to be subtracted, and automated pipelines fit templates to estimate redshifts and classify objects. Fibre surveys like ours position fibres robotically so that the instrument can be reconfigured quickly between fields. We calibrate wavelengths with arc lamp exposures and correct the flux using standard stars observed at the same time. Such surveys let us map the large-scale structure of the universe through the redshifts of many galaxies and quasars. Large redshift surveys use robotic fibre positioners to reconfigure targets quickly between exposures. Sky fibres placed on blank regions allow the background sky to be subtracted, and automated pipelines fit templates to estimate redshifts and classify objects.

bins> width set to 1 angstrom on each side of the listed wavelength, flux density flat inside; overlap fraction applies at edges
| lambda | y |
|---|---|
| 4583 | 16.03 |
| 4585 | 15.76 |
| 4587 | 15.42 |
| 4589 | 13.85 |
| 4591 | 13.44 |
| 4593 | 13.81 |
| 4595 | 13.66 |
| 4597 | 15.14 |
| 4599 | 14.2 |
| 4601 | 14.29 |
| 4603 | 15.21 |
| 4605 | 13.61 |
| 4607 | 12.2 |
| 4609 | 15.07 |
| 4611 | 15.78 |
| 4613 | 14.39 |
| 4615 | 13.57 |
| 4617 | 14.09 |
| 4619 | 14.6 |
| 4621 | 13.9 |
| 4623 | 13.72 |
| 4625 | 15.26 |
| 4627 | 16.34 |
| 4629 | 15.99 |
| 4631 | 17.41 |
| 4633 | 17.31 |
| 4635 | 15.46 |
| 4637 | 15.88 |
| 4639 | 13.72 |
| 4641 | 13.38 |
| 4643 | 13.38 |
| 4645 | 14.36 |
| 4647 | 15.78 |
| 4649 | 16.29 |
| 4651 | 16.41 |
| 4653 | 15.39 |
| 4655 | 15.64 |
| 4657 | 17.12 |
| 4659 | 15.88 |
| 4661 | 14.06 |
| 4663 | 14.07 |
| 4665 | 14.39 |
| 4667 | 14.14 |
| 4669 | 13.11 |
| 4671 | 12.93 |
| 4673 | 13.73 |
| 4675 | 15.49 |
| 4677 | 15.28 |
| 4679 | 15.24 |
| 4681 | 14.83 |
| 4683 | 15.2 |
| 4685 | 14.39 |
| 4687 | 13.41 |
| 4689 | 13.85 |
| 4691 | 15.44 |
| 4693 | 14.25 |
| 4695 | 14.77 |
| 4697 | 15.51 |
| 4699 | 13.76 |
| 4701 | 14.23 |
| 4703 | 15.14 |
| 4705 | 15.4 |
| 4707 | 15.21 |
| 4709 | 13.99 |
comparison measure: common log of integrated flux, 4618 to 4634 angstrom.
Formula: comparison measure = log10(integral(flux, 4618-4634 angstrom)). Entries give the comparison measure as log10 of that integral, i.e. 2.4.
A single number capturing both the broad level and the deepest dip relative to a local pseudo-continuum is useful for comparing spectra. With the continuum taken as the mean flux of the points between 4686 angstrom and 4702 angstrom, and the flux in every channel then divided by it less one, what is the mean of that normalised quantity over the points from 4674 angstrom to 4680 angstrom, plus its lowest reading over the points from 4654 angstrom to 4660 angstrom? 0.15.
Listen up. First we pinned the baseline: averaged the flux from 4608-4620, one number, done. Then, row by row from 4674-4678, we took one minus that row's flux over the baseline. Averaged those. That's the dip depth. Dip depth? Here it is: -0.05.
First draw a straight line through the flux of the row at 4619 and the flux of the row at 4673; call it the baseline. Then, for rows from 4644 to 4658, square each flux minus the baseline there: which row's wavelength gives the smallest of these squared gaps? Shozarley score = 4645 angstrom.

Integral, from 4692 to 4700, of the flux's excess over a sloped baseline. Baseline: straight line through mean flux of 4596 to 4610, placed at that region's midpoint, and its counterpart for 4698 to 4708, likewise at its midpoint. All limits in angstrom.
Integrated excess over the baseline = -1.1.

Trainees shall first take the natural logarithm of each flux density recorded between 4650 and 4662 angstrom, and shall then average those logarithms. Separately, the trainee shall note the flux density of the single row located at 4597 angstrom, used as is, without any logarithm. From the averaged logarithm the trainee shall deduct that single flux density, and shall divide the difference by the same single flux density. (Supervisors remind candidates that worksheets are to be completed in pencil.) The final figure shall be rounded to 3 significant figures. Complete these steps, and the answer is -0.818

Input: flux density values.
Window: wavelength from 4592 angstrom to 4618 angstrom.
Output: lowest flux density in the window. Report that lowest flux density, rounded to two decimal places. 12.20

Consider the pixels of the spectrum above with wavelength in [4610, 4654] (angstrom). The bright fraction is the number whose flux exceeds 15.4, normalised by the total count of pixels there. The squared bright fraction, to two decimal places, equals 0.21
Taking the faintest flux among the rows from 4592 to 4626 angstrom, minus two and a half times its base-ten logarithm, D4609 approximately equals -2.72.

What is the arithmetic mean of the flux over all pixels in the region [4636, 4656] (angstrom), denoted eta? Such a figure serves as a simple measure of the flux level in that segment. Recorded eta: 15.0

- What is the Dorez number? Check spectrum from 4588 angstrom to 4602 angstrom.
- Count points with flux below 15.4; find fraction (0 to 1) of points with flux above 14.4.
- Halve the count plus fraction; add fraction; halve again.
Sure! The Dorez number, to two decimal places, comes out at 1.86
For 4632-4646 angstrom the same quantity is 1.32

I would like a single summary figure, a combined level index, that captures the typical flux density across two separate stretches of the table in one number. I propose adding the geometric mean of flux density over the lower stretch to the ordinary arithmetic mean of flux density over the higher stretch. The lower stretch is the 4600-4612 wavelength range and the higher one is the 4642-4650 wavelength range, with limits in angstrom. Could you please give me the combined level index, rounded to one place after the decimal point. 29.3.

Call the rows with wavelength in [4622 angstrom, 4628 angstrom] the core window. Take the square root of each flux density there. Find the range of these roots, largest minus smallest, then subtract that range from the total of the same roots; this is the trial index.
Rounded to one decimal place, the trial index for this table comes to 11.3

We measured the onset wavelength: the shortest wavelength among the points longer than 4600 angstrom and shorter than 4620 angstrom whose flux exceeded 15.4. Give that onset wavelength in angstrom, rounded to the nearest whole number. 4611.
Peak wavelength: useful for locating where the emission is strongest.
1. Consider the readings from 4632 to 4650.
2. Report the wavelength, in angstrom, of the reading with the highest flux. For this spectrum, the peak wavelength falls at 4633 angstrom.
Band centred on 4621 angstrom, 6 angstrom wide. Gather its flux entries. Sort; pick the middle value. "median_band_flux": 13.90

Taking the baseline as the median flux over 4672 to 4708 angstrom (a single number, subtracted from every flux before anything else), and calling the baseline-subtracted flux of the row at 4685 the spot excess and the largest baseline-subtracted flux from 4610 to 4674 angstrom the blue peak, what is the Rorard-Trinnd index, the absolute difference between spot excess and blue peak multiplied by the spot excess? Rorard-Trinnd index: -1.8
